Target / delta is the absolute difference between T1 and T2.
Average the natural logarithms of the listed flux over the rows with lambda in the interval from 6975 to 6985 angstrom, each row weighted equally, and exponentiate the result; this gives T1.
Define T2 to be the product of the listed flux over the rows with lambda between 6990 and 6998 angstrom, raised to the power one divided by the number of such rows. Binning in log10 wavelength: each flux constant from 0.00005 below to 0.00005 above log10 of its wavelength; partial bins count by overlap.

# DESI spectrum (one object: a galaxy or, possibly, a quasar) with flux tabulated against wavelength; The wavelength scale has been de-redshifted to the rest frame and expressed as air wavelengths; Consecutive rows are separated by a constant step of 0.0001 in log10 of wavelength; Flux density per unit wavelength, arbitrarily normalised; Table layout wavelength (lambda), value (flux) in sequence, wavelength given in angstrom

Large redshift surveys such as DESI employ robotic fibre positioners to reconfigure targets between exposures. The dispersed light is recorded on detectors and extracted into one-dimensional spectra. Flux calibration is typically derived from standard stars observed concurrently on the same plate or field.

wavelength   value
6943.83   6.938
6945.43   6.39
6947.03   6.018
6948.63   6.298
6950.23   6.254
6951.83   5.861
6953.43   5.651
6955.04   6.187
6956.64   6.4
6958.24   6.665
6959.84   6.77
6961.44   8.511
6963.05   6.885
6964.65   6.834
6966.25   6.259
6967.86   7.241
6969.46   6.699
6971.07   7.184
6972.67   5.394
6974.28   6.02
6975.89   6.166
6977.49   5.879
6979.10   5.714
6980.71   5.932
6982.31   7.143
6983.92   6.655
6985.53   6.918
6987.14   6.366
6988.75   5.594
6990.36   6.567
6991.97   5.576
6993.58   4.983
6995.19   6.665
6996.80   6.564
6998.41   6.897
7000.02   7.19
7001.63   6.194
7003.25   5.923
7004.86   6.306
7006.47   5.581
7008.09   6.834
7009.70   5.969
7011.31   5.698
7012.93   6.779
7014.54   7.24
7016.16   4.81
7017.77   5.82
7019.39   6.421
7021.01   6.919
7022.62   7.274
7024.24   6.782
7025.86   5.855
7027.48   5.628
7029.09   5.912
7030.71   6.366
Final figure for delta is 0.2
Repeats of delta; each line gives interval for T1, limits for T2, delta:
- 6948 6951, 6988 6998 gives 0.3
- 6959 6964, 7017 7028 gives 1.0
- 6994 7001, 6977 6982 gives 1.0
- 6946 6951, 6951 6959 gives 0.0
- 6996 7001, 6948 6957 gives 0.8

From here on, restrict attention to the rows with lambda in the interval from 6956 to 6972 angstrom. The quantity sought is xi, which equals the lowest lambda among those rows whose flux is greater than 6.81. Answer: 6961.44 angstrom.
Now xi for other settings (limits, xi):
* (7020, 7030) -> 7021.01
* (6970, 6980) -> 6971.07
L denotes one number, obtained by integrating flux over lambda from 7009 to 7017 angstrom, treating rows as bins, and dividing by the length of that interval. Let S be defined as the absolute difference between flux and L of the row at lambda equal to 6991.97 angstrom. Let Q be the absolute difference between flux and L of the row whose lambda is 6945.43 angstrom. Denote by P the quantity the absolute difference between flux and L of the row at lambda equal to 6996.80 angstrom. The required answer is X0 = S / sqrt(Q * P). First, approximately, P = 0.46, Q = 0.3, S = 0.5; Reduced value 1.5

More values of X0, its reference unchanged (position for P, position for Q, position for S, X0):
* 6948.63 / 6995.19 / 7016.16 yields 3.9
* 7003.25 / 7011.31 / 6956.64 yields 1.1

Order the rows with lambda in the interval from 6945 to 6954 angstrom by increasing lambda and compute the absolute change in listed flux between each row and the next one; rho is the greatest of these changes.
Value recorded 0.4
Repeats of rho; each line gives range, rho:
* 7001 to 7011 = 1.3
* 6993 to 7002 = 1.7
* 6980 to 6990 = 1.2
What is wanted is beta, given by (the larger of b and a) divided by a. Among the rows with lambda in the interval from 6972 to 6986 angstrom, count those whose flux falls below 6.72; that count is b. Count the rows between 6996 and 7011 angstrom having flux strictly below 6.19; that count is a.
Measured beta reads 2.3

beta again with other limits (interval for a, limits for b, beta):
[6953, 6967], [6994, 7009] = 3.0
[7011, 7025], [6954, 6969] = 1.3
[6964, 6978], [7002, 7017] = 1.5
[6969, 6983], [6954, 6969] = 1.0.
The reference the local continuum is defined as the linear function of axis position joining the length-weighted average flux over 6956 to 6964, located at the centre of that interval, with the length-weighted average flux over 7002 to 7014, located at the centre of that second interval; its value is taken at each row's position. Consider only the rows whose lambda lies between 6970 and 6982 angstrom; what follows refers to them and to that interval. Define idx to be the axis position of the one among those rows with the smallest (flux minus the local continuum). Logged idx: 6972.67 angstrom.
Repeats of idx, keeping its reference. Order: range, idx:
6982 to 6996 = 6993.58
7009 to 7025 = 7016.16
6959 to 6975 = 6972.67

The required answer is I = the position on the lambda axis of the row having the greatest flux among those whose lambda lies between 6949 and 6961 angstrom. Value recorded 6959.84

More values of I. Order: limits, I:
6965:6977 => 6967.86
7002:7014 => 7008.09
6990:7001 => 7000.02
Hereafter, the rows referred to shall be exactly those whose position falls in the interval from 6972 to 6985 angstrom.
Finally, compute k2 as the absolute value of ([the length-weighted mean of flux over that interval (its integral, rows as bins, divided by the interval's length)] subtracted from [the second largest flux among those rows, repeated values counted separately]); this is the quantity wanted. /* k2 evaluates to 0.52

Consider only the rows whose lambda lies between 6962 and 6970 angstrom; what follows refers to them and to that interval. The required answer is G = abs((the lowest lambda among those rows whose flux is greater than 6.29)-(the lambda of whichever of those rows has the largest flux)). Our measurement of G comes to 4.8 angstrom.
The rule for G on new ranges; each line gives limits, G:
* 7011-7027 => 9.7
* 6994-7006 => 4.8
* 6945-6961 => 14.4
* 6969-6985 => 1.6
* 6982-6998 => 0.0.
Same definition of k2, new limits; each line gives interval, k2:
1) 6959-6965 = 0.39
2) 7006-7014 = 0.55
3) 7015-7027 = 0.64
